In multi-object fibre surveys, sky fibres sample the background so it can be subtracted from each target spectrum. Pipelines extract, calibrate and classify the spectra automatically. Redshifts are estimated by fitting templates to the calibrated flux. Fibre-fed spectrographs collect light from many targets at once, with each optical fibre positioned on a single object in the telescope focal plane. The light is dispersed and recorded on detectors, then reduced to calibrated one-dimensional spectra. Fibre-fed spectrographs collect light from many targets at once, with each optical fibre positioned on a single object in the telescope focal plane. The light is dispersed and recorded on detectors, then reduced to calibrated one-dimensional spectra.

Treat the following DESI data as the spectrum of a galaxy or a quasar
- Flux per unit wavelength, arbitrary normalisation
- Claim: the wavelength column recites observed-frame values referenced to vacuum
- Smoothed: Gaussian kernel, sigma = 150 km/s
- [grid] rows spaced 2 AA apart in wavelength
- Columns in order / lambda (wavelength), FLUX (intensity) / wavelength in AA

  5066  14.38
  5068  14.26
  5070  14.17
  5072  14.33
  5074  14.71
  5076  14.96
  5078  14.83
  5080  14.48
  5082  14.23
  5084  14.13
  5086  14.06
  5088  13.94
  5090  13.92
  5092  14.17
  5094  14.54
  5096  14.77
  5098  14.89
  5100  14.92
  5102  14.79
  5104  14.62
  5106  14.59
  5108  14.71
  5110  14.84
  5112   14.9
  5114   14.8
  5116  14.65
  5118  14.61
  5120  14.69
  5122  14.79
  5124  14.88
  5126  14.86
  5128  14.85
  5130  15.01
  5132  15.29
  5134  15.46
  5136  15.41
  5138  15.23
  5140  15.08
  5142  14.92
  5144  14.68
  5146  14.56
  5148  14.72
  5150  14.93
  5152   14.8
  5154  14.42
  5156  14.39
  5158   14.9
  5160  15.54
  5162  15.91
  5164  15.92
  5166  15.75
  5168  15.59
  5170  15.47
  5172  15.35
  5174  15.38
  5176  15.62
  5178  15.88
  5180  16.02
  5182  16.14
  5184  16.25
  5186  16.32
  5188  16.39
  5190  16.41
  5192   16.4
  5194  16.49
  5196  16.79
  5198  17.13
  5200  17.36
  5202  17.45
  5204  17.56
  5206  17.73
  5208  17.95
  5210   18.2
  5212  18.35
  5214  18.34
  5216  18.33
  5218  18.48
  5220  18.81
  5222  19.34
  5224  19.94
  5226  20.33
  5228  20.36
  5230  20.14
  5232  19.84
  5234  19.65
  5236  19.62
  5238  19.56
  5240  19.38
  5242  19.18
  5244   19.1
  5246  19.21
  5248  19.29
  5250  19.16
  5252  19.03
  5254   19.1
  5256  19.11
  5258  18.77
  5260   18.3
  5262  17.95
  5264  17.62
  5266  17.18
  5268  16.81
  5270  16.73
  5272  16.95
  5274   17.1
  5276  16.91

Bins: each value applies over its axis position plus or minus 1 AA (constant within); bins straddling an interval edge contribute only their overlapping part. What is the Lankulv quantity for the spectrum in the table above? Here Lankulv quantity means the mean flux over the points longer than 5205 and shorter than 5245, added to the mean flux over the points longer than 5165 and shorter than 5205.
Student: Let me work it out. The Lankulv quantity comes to 35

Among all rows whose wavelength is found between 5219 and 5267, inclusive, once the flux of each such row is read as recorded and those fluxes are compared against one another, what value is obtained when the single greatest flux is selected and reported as 20.36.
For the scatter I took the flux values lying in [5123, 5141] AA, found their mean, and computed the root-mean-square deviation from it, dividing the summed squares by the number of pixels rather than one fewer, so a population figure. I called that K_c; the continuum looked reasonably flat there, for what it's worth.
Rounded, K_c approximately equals 0.22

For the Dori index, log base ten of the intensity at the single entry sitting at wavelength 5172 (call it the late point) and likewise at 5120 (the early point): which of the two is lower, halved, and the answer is 0.584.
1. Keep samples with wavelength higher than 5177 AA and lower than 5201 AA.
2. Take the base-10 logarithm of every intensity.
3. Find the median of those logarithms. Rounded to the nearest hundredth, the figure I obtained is 1.21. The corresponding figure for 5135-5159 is 1.17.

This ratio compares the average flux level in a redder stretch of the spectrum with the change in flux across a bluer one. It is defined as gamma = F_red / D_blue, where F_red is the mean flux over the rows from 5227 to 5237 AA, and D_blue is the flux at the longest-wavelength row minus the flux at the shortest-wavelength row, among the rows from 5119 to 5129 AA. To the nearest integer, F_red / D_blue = 125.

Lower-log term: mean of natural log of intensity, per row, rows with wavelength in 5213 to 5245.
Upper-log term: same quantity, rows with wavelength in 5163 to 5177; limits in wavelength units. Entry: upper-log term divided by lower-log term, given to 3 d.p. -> 0.926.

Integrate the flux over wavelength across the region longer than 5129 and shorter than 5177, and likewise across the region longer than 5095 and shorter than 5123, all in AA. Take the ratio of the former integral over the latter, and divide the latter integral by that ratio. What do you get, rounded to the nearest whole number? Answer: 234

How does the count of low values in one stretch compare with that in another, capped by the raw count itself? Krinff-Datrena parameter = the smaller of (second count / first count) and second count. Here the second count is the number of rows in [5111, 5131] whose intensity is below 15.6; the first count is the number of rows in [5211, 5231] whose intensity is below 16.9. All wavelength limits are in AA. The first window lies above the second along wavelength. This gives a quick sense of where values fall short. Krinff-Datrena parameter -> 10.0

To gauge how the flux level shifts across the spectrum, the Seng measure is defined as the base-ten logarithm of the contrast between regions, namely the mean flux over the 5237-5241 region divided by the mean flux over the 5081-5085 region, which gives 0.14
